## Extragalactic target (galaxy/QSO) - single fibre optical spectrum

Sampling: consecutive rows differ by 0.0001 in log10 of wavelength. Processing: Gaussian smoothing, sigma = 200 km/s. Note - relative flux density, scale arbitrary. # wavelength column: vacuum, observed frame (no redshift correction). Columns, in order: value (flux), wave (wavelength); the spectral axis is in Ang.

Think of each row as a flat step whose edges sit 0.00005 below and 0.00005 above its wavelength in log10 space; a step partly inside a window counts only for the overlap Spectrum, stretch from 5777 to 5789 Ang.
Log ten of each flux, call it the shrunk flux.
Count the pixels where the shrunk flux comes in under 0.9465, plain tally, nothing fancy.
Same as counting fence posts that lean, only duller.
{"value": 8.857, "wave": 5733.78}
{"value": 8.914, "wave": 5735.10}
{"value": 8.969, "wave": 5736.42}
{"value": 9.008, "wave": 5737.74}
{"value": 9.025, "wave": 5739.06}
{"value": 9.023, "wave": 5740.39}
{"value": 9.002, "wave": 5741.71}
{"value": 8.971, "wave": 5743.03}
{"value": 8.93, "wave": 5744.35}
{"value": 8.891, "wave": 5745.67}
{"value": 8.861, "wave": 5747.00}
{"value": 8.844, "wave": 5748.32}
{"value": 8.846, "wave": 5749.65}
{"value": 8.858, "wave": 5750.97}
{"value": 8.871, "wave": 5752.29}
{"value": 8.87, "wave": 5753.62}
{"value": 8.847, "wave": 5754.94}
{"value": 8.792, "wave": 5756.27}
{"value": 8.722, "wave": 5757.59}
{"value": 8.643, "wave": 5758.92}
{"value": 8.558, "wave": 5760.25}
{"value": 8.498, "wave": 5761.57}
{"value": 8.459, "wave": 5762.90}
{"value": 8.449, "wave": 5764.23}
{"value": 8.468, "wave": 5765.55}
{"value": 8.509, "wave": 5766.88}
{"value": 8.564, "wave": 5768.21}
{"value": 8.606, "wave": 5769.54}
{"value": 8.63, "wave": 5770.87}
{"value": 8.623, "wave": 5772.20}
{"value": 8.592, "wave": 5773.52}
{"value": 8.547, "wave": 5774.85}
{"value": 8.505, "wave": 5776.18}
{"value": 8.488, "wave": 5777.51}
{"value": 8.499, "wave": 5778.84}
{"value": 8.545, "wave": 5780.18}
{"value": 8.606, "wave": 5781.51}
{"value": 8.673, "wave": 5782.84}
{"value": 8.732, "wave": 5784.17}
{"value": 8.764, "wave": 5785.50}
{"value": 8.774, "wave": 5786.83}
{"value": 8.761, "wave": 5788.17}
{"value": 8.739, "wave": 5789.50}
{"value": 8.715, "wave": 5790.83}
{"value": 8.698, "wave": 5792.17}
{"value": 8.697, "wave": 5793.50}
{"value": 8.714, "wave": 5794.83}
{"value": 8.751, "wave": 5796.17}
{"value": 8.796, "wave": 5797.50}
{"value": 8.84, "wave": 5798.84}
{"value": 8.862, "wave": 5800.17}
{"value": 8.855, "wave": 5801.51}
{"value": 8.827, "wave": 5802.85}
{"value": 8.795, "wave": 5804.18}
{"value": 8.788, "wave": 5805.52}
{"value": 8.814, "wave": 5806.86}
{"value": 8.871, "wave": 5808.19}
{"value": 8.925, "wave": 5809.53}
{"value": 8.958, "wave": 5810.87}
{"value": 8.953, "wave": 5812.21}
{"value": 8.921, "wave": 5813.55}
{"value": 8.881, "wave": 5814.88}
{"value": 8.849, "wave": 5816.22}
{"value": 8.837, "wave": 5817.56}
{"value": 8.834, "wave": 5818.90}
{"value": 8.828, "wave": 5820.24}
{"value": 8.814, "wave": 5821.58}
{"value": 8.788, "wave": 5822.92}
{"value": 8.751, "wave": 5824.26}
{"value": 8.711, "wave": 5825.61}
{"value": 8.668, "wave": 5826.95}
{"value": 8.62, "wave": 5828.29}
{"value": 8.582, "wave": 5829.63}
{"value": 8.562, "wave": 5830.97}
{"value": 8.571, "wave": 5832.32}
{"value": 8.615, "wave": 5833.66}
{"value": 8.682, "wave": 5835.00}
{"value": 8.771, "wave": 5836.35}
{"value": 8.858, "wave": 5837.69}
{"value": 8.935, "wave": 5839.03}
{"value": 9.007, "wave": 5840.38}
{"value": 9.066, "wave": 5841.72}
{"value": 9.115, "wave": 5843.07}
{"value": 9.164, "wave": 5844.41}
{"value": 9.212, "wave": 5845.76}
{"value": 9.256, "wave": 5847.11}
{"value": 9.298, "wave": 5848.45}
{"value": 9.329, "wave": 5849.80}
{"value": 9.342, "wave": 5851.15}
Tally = 9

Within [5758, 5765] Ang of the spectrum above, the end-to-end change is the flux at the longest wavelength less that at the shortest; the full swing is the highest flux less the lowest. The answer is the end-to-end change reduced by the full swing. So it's -0.39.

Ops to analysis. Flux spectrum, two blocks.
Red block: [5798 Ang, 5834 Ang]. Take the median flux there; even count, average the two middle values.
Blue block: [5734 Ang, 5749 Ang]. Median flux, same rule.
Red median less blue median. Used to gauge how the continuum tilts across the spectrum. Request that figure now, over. -0.14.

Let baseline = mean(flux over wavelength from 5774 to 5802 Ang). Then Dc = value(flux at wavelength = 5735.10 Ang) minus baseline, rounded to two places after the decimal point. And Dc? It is 0.22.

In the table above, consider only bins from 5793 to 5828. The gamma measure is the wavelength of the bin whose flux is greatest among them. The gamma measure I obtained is 5810.87 Ang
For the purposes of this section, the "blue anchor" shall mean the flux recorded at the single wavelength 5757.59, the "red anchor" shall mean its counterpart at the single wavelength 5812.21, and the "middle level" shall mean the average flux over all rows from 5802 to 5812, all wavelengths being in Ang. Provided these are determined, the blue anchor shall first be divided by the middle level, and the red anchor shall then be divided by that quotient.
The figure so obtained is 9.09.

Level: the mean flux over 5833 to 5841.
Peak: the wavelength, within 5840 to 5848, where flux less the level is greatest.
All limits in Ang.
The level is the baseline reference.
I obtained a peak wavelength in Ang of 5847.11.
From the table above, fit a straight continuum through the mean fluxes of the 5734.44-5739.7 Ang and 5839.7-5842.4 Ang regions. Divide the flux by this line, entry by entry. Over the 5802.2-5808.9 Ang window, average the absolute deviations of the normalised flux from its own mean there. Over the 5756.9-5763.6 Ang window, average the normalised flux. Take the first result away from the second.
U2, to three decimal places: 0.951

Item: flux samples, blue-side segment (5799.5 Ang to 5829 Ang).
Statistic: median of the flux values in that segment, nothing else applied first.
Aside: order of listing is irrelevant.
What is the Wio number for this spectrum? 8.83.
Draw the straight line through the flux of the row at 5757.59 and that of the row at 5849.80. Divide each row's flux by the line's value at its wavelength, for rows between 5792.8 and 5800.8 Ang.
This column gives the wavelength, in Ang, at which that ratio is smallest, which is 5793.50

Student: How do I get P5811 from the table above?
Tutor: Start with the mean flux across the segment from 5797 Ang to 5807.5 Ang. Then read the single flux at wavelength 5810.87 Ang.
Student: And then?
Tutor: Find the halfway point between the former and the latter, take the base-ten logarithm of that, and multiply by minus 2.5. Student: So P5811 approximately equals -2.37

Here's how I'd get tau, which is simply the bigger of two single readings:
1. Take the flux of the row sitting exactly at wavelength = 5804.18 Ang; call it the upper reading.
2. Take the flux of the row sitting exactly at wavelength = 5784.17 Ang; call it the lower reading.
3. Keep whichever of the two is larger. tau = 8.795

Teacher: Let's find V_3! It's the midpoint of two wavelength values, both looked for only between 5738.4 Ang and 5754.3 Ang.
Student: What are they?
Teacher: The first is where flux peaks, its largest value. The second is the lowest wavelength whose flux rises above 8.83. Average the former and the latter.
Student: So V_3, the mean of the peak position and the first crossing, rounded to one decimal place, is 5739.1 Ang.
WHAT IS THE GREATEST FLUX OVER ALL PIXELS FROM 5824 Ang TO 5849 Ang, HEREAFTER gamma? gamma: 9.298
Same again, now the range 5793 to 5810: 8.925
